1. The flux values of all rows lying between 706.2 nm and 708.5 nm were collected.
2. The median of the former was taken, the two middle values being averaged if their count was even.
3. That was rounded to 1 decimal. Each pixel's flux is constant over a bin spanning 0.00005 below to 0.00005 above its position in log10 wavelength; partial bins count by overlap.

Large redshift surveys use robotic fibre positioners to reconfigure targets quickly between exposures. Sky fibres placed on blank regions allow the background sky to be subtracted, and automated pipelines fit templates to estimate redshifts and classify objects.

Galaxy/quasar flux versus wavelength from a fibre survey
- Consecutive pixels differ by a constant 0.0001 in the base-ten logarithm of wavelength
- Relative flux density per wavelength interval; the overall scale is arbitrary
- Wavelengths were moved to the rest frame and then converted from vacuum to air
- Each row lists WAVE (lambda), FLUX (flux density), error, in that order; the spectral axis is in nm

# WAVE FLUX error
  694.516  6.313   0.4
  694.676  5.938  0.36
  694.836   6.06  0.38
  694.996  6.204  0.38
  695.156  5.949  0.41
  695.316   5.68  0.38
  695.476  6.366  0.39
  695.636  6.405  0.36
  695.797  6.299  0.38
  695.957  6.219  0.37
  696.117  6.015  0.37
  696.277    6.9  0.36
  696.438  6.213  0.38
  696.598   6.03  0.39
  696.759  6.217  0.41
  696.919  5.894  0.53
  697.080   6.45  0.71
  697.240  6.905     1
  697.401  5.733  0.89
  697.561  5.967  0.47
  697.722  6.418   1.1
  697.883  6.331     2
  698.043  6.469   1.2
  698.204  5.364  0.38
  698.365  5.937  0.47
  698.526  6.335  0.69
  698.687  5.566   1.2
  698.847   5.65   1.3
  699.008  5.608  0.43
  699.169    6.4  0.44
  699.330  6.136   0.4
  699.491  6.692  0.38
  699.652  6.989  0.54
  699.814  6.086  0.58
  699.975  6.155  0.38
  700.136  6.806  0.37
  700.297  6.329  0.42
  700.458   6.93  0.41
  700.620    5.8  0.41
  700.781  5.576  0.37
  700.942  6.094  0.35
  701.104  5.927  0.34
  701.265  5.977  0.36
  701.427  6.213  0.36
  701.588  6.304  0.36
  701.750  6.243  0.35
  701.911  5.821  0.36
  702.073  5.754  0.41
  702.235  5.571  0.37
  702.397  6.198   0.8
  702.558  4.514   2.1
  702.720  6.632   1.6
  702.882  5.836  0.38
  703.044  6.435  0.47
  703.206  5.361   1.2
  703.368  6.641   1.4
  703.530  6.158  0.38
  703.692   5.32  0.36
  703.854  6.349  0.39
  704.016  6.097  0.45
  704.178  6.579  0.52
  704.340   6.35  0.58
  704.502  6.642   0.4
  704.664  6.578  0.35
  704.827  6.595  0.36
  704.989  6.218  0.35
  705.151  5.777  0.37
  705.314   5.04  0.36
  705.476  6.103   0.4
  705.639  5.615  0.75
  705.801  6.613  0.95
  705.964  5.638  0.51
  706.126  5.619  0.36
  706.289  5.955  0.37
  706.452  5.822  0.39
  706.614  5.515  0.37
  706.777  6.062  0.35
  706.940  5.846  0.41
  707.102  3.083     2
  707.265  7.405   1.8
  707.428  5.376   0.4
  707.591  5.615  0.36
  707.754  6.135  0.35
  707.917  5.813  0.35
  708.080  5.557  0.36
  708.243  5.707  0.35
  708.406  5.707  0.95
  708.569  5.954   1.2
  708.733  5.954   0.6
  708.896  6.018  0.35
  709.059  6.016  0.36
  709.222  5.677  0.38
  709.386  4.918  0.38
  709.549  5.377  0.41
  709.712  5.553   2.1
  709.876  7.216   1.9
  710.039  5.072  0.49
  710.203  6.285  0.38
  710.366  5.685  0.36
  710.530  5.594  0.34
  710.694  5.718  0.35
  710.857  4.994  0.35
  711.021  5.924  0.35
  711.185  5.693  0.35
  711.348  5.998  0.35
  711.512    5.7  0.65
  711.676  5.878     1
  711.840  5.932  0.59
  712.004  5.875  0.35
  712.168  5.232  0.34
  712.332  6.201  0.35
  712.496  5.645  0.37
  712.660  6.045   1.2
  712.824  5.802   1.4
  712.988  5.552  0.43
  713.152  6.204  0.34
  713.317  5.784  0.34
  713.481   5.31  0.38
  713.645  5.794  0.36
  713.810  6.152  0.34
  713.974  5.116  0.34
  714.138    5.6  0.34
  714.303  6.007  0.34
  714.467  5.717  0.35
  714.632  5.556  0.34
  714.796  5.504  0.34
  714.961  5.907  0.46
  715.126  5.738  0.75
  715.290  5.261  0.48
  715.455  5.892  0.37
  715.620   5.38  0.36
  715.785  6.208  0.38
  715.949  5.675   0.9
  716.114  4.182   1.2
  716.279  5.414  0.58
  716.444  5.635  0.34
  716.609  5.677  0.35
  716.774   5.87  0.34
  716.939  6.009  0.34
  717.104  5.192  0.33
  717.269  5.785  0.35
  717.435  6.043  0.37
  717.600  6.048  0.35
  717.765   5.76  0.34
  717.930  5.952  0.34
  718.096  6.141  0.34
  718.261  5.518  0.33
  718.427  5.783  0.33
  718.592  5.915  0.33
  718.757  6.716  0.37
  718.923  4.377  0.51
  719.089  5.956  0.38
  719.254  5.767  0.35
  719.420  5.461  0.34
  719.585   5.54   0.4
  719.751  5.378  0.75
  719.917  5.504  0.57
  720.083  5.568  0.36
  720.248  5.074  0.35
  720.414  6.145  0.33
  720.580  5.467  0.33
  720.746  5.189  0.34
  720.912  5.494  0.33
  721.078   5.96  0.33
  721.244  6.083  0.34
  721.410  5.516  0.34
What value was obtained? 5.8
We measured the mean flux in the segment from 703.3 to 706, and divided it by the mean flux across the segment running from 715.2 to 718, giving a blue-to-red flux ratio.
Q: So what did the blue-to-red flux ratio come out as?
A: 1.09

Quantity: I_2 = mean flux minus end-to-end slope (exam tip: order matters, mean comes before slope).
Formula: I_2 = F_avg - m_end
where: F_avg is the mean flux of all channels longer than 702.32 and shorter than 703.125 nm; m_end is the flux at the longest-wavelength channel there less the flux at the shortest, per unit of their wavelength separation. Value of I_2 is 5.6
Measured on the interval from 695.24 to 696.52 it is 5.8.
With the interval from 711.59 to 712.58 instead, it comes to 6.1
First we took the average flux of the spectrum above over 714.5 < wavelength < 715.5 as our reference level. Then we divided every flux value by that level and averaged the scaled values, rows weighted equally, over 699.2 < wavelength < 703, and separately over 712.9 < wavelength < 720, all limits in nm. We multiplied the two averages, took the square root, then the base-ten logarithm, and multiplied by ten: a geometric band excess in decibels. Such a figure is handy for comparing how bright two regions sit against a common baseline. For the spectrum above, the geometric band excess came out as 0.19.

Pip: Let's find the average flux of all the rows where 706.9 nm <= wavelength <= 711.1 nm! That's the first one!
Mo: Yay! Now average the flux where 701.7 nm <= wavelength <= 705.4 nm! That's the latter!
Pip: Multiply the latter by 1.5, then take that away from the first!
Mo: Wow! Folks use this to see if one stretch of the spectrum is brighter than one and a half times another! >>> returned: -3.35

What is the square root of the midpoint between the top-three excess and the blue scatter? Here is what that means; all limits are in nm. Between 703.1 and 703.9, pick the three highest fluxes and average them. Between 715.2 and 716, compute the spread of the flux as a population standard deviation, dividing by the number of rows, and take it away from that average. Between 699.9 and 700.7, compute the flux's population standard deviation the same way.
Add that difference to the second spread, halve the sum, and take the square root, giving 1.80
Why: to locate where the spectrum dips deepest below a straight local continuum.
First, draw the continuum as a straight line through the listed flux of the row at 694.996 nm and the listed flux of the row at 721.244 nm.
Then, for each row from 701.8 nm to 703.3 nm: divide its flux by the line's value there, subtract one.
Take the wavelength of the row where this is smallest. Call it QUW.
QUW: 702.558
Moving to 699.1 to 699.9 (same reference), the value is 699.814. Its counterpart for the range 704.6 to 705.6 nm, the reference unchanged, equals 705.314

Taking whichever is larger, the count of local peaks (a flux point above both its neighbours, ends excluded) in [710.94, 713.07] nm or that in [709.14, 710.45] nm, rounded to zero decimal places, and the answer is 4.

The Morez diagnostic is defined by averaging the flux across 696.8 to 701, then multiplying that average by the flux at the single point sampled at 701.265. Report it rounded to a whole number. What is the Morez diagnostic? 37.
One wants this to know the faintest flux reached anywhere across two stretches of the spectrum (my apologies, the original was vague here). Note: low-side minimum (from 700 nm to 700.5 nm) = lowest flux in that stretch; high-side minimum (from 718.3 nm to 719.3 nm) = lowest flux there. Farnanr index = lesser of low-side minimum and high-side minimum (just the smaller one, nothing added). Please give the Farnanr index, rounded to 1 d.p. 4.4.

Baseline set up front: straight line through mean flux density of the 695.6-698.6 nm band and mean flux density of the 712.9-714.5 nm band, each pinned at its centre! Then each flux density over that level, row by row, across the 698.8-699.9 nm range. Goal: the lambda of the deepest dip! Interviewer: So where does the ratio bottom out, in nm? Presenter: 699.008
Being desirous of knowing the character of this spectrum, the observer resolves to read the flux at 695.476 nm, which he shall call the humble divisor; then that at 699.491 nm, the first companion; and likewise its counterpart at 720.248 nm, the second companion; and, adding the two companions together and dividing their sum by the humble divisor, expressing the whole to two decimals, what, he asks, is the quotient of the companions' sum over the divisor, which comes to 1.85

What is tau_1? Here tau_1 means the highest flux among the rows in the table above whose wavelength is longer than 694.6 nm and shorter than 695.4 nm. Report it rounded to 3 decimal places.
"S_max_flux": 6.204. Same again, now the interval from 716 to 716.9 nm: 5.870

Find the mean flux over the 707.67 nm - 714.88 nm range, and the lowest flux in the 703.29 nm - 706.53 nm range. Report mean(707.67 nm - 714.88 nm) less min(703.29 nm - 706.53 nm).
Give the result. 0.71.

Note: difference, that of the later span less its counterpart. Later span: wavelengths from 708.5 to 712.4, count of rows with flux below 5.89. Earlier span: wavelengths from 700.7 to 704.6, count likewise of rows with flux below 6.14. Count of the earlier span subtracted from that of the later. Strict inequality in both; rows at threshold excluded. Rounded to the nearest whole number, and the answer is 2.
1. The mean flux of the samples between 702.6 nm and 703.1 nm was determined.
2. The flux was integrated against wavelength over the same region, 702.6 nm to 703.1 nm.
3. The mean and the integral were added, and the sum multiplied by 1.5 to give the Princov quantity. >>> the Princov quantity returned 14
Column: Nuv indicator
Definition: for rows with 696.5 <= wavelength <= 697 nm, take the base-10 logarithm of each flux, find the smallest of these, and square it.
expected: 0.59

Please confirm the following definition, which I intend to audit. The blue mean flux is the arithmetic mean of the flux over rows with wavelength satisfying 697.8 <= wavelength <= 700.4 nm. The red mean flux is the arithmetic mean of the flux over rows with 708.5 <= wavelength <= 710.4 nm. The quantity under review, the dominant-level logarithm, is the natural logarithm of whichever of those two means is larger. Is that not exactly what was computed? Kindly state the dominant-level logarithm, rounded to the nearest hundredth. 1.82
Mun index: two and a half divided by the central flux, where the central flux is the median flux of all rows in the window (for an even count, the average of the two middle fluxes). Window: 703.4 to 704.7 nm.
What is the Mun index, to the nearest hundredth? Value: 0.39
